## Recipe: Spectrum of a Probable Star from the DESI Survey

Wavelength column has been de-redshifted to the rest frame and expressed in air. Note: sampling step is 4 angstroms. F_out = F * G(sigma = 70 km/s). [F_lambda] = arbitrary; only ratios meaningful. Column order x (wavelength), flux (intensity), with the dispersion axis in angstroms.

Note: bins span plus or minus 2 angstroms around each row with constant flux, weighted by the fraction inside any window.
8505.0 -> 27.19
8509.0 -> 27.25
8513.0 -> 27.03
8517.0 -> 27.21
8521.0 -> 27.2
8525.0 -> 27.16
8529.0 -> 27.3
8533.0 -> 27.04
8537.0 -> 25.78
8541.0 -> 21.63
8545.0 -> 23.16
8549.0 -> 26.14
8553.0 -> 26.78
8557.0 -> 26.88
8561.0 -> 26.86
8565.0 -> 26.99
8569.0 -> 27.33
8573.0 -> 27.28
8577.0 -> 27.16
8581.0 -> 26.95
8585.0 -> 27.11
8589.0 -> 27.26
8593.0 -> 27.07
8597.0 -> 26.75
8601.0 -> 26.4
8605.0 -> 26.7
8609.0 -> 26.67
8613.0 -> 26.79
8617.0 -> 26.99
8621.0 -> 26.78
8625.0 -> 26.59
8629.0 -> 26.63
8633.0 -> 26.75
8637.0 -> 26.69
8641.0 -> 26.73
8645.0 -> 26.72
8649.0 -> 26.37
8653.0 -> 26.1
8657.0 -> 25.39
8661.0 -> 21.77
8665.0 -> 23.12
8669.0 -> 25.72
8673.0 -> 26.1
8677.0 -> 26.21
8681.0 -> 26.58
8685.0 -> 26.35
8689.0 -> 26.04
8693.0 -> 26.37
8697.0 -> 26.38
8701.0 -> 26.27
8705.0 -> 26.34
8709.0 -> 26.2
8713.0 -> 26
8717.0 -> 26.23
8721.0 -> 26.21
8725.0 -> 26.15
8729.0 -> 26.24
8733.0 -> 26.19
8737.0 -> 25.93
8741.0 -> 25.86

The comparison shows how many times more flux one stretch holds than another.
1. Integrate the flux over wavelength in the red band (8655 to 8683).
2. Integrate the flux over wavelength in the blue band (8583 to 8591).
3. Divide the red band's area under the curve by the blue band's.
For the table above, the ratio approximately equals 3.2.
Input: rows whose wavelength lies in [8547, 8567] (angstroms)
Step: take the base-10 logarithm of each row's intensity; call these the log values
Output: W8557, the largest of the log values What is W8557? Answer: 1.43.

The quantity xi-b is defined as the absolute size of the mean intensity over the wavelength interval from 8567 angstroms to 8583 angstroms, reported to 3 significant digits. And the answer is 27.2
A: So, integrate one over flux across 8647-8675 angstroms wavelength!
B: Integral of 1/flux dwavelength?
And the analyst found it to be 1.13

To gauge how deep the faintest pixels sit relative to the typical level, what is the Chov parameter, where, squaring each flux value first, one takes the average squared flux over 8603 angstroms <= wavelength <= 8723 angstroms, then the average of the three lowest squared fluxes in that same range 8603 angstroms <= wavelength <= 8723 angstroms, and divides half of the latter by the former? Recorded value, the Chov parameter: 0.40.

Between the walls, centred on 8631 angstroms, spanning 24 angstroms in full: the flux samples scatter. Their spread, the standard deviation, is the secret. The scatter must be 0.07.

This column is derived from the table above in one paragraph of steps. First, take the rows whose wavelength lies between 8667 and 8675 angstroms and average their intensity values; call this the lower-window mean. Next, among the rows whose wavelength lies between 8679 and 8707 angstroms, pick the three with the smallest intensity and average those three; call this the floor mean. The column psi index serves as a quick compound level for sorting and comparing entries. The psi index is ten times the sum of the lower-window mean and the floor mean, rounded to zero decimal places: 521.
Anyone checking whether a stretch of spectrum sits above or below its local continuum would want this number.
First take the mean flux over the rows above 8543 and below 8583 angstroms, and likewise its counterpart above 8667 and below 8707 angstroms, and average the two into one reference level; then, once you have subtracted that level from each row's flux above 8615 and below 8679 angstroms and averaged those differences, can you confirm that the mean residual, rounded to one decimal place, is -0.5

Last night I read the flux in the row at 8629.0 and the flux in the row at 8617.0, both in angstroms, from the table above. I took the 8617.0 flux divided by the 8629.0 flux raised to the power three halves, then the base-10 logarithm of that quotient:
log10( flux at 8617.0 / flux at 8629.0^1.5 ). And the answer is -0.707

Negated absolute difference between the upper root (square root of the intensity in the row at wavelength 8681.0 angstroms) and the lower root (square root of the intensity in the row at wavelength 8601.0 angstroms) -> -0.017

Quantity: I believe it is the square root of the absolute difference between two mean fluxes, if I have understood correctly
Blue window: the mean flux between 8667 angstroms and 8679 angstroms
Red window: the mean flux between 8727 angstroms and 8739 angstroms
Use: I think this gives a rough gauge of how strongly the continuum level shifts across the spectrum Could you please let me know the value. 0.33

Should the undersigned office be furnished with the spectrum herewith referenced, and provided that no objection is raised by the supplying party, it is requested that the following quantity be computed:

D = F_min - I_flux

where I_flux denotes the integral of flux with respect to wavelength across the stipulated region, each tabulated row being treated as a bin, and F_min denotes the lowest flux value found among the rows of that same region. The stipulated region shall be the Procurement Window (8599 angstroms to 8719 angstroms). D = -3114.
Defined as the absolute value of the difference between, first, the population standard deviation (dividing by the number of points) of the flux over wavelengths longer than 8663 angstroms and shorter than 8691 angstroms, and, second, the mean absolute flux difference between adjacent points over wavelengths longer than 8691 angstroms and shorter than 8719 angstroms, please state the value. 1.0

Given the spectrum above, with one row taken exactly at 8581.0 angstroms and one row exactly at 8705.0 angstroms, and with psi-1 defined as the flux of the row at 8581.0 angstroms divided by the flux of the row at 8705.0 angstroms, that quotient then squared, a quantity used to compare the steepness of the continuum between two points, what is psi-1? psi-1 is 1.05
